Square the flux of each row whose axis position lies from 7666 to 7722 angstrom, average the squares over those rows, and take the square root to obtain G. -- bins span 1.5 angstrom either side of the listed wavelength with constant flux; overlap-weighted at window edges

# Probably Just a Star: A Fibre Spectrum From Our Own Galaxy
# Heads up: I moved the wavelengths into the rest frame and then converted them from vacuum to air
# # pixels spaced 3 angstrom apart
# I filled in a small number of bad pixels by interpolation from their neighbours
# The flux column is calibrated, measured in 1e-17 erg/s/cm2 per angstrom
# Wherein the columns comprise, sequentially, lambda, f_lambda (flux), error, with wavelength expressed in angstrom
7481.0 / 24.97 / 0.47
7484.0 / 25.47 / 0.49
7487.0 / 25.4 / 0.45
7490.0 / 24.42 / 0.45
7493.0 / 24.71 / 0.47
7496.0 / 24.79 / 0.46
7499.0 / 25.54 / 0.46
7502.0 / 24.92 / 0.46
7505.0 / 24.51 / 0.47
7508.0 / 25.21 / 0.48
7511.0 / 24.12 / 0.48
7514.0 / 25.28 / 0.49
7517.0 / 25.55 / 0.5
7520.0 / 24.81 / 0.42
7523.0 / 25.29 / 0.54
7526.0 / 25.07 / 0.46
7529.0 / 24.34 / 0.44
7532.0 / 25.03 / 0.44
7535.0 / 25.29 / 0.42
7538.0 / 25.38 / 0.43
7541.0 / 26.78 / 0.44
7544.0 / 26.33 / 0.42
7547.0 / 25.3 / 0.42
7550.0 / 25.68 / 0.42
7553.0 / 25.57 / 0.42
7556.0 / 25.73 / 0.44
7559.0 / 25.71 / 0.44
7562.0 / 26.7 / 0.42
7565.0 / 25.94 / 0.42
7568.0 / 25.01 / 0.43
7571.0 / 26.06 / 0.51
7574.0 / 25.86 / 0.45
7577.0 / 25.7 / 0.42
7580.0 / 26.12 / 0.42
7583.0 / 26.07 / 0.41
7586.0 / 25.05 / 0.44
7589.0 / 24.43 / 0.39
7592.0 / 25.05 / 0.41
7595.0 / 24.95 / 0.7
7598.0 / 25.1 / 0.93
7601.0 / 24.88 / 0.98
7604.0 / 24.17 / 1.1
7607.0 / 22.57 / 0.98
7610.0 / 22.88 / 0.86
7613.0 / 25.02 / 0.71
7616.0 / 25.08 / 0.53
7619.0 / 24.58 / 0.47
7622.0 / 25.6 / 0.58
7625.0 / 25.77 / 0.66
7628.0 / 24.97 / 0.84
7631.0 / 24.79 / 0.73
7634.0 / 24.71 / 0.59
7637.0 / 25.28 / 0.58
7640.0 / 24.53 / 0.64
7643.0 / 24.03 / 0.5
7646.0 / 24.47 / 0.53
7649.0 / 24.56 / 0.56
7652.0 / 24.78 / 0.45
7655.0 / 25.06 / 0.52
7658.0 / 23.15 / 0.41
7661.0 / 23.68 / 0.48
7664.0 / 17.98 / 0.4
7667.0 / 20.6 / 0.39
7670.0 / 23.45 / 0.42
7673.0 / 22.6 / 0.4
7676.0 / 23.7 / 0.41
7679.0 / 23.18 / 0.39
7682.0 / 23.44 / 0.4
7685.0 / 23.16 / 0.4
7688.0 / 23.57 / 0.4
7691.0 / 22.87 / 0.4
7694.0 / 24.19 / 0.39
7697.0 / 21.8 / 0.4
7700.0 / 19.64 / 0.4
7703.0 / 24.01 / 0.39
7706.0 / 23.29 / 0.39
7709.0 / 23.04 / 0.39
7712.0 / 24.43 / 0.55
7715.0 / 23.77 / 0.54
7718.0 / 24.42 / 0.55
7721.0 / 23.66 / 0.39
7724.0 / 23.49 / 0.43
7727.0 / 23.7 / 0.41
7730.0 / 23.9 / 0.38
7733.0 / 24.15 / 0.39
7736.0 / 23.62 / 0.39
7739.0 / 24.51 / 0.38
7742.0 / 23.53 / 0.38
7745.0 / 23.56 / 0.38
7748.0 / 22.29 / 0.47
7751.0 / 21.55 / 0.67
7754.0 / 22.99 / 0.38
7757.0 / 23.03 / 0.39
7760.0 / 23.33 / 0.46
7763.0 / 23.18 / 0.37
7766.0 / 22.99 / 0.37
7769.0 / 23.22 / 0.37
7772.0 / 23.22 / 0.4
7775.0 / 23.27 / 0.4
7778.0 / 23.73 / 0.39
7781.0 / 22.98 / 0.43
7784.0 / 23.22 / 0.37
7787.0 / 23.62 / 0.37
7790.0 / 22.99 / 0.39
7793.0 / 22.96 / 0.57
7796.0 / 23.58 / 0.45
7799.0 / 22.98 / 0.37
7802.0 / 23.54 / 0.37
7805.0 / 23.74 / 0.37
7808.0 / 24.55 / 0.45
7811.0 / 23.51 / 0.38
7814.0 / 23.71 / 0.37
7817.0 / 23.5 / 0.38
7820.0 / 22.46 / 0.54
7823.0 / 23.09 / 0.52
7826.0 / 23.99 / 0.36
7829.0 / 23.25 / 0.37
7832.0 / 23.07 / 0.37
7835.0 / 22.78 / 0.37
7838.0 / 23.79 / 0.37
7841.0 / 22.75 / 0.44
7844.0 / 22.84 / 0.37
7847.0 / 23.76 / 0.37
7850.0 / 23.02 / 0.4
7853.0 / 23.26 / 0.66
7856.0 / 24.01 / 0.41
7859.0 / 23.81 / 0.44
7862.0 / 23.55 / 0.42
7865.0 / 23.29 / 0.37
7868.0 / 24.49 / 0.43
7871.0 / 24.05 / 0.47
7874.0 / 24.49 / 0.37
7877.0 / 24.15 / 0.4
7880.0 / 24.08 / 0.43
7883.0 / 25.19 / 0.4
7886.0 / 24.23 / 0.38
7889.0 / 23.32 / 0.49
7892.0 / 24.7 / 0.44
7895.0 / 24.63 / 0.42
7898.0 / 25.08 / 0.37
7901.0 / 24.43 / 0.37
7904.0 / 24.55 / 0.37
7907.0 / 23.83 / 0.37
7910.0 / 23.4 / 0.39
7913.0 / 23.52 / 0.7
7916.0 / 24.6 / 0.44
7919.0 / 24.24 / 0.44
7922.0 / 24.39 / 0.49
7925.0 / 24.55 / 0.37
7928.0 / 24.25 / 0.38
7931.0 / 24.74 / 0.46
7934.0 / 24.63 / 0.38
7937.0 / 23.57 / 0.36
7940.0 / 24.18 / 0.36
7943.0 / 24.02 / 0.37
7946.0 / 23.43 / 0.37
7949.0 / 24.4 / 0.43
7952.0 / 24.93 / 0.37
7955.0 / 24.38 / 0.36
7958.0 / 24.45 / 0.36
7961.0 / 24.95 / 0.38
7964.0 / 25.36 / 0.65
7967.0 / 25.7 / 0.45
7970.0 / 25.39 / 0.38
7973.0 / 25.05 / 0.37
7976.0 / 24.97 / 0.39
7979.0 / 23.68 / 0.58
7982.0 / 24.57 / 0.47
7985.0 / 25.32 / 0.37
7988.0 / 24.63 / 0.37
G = 23.1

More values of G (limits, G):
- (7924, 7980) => 24.6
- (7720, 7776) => 23.3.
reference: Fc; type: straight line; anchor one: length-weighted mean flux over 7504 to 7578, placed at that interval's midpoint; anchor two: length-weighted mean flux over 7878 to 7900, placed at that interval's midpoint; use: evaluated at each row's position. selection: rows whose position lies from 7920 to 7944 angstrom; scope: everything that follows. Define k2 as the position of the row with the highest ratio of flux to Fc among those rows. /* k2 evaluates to 7931.0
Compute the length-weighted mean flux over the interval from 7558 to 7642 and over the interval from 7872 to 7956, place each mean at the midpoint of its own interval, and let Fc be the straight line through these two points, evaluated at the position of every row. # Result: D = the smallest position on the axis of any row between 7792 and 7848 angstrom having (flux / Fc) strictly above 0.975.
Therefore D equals 7808.0 angstrom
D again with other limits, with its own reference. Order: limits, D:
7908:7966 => 7916.0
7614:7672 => 7616.0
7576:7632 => 7577.0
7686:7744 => 7712.0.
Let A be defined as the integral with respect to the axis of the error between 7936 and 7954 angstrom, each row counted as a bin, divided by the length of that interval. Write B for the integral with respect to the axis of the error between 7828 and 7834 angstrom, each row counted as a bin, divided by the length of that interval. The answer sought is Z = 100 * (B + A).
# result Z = 75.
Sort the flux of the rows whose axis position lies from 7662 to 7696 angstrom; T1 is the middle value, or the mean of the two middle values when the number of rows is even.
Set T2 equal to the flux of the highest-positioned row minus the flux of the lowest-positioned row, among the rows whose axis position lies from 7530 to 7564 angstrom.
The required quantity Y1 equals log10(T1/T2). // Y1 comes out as 1.14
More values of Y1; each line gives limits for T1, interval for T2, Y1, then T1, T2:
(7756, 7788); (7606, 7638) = 0.93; 23.2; 2.71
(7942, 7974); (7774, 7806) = 1.72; 24.9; 0.47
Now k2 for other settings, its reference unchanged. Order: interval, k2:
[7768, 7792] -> 7778.0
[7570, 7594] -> 7580.0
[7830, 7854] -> 7838.0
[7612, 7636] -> 7625.0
